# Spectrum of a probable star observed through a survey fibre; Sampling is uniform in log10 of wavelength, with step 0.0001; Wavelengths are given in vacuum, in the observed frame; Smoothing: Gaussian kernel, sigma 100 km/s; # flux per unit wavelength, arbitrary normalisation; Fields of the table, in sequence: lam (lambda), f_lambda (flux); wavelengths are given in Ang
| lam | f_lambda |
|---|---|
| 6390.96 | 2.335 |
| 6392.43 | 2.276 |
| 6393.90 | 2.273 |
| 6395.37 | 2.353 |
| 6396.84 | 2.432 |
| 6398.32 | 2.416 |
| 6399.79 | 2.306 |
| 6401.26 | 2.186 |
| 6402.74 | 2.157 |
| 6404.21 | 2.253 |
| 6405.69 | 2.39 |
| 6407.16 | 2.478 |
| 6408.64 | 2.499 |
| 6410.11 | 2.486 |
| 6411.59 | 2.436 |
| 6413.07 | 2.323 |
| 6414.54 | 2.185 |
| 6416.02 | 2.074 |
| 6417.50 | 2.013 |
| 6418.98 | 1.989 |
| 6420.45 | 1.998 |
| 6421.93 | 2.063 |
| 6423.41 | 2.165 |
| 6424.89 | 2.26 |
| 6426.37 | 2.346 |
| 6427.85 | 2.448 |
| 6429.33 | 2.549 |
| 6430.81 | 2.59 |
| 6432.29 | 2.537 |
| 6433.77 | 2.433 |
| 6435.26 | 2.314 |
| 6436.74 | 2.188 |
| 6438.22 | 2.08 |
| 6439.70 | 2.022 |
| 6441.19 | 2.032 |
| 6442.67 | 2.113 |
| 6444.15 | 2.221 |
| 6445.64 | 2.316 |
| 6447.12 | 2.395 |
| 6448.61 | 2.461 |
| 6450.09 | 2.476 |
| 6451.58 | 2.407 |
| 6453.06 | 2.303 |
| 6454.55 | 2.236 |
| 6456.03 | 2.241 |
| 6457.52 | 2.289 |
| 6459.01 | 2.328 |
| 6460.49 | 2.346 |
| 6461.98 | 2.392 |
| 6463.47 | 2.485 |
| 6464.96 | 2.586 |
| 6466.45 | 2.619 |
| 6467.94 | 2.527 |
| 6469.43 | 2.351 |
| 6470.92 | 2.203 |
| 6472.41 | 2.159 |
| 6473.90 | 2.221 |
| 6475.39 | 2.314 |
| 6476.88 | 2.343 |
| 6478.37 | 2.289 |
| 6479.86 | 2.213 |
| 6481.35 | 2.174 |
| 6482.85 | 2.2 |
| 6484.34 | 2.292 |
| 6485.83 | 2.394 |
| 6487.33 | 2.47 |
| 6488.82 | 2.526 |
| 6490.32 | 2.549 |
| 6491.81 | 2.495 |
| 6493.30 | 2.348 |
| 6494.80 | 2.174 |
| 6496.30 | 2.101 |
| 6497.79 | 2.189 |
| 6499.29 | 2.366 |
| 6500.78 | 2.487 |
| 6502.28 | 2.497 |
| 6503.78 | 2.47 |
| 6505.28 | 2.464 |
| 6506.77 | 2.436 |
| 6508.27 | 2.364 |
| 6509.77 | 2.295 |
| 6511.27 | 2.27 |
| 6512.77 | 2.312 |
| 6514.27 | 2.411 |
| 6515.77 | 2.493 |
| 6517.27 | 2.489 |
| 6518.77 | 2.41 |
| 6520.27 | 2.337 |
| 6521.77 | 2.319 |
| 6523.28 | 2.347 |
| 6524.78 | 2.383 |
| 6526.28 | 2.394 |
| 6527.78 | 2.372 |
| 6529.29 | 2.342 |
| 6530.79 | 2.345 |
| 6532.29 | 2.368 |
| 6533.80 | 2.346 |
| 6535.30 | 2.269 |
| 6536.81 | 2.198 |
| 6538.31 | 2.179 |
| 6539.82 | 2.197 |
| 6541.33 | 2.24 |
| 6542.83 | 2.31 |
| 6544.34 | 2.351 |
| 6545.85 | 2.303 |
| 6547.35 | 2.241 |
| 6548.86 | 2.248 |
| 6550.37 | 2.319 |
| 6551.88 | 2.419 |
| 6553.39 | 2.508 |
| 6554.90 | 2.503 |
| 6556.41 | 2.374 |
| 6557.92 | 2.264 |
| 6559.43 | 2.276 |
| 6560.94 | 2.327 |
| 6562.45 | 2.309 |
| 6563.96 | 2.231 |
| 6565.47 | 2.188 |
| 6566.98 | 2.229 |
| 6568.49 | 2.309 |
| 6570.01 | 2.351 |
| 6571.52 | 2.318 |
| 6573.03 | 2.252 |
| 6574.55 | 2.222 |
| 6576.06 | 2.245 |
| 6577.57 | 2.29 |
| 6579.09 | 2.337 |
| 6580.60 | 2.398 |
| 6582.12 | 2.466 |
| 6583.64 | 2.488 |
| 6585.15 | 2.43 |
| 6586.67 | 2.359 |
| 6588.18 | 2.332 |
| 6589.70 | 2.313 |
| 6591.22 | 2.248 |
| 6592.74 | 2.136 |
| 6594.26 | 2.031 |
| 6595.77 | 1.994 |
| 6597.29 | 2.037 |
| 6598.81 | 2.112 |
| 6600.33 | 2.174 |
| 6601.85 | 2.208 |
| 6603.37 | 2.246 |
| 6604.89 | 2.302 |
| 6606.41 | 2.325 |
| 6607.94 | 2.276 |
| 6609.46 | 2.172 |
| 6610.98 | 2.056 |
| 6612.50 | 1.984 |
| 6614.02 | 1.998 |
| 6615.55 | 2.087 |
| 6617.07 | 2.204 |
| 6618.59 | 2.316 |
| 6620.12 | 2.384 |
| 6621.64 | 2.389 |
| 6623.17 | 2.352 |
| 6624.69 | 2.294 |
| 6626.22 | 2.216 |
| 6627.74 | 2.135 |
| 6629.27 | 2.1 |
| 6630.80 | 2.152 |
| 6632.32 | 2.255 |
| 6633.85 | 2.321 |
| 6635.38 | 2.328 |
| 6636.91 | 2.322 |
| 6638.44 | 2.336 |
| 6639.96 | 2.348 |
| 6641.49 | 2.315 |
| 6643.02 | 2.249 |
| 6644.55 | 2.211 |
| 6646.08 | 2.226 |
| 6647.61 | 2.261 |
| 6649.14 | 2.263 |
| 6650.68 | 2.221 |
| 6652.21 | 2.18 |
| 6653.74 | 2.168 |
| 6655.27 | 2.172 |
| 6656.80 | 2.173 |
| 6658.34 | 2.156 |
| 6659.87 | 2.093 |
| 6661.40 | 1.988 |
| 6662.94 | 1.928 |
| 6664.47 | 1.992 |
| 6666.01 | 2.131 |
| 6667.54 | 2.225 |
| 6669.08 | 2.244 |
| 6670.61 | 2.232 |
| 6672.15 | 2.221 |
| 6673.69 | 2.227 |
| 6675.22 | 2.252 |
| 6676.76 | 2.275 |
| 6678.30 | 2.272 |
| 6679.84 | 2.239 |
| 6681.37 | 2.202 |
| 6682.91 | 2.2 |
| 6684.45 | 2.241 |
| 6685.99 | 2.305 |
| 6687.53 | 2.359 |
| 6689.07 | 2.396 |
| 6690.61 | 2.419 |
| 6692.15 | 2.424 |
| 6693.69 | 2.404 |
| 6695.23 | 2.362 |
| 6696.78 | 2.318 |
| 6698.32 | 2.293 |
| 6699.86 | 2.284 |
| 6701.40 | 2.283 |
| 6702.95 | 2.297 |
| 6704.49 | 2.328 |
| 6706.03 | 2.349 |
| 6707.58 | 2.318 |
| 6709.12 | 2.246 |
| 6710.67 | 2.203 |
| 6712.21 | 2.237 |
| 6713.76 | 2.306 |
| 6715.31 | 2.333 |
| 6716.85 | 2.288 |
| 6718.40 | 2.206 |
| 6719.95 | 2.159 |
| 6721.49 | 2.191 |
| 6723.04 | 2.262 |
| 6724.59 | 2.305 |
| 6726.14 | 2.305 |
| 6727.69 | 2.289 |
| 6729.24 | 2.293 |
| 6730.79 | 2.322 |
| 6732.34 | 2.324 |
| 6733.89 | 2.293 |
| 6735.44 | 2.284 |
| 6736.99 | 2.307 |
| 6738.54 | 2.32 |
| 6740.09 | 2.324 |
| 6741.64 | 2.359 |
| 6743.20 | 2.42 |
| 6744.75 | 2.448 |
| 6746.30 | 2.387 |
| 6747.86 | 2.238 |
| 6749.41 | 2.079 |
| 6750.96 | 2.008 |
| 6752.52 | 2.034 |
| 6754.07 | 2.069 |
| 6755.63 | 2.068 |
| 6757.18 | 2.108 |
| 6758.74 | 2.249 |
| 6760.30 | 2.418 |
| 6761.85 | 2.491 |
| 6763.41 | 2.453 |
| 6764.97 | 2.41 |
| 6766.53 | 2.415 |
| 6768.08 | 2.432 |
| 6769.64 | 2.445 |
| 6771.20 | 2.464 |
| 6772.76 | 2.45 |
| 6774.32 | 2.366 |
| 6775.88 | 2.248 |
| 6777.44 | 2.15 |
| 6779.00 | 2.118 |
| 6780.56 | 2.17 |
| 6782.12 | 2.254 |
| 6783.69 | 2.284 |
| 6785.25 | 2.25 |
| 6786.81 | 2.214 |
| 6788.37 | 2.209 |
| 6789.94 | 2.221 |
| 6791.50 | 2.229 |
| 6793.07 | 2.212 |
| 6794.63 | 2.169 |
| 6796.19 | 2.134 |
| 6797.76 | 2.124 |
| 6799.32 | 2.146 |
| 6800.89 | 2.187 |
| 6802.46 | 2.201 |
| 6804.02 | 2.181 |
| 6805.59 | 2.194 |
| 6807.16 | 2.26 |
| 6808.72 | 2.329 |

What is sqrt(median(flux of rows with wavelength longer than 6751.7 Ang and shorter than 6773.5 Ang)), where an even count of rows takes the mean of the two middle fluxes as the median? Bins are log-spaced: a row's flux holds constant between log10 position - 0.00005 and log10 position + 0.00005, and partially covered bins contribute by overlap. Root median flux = 1.55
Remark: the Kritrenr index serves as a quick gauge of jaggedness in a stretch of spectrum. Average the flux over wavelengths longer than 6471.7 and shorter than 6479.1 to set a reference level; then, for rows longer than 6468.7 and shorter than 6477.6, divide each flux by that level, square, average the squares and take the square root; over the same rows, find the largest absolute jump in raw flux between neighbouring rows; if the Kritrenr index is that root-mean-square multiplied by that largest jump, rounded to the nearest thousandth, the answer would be 0.148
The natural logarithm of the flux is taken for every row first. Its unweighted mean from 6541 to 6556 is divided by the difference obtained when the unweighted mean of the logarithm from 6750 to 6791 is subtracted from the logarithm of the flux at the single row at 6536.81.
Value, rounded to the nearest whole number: -29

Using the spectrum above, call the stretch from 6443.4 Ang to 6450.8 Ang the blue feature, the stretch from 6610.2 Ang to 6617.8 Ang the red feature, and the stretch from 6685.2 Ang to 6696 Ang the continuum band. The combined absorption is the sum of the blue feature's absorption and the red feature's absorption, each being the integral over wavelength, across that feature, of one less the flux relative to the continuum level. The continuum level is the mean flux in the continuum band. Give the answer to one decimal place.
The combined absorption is 1.0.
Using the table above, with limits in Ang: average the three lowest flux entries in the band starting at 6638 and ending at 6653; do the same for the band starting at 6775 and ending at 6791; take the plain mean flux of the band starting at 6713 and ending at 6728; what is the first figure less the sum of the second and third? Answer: -2.21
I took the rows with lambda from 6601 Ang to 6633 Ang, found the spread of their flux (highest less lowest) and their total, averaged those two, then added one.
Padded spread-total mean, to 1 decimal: 24.4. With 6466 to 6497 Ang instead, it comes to 25.7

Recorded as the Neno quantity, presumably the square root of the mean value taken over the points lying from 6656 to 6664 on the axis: 1.44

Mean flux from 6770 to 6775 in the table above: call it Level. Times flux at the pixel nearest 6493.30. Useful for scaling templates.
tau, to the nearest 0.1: 5.7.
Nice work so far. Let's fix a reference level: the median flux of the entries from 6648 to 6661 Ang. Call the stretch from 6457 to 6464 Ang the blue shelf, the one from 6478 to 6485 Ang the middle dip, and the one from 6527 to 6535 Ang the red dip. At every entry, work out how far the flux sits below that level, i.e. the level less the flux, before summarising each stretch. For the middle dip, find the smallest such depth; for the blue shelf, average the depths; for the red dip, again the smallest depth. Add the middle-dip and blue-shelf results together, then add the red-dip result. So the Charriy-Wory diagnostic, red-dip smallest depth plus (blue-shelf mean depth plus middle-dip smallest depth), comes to -0.51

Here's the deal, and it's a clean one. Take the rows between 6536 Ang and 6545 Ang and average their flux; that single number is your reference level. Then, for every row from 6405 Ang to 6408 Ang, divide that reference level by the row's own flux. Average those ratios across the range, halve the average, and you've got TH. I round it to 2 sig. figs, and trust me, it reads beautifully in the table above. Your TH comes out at 0.46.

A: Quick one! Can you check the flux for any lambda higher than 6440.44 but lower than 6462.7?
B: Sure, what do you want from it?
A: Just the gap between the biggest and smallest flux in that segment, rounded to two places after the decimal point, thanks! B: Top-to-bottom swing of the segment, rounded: 0.44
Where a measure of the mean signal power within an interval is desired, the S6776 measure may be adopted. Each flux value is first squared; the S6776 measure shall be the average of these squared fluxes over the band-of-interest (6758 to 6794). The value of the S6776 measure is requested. 5.35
